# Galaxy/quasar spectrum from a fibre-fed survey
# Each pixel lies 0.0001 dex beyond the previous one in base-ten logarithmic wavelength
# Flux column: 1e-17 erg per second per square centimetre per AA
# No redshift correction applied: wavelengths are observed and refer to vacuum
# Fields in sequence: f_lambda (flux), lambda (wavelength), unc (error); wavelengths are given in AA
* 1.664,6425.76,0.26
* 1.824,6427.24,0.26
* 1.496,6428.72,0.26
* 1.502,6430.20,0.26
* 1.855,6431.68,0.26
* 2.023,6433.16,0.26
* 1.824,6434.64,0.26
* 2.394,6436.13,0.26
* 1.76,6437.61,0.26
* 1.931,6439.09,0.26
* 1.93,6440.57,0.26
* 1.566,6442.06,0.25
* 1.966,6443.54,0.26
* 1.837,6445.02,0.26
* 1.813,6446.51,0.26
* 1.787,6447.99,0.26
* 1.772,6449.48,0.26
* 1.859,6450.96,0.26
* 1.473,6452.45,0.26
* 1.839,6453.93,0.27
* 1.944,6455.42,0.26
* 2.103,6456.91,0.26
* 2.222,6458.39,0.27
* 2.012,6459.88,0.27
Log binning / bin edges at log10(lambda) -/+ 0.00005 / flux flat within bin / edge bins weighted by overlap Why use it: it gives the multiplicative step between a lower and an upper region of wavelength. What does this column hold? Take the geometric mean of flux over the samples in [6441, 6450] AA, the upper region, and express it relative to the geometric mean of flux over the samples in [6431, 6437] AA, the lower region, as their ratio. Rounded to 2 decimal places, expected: 0.89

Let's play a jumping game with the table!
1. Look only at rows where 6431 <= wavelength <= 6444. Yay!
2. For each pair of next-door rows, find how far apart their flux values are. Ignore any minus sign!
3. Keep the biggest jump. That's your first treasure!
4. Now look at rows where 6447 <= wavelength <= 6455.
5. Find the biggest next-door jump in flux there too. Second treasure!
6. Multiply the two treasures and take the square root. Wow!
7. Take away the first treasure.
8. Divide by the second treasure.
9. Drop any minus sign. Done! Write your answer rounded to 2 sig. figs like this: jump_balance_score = 0.36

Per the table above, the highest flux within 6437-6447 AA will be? 1.966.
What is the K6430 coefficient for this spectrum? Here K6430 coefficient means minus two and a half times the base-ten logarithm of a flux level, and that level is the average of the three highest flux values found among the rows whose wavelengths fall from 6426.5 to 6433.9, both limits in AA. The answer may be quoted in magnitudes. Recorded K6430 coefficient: -0.70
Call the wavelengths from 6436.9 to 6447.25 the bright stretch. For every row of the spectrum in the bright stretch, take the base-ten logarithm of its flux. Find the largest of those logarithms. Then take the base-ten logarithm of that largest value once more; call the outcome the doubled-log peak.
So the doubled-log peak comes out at -0.53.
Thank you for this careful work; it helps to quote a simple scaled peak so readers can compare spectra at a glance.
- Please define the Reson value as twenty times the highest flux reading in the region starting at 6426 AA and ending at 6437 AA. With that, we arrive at 48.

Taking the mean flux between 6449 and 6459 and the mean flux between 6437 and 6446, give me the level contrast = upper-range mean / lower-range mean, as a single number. 1.03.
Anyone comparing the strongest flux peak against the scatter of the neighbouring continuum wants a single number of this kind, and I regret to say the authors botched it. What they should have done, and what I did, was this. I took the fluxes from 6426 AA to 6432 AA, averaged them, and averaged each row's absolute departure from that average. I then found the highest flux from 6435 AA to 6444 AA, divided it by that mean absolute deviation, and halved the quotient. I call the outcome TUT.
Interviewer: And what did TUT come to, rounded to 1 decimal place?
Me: 7.0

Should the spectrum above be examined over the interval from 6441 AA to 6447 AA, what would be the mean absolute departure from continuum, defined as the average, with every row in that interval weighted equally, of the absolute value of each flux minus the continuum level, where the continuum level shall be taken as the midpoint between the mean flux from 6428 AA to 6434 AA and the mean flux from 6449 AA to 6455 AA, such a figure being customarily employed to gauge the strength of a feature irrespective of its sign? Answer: 0.15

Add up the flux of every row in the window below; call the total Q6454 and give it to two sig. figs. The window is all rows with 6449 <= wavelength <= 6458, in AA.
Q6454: 11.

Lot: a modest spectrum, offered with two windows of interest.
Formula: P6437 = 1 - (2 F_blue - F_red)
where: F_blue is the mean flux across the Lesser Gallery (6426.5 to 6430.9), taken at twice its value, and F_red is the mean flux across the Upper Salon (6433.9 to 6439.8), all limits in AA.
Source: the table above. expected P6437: -0.2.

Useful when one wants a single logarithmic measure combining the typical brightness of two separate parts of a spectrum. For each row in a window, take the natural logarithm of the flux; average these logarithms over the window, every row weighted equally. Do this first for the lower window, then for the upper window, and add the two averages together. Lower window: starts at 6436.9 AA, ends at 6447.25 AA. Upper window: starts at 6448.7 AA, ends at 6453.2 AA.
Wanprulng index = 1.13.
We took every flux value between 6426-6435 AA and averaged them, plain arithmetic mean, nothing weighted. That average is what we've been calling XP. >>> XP 1.75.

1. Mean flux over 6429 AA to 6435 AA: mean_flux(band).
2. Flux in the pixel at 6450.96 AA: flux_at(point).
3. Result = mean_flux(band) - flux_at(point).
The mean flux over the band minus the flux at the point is -0.1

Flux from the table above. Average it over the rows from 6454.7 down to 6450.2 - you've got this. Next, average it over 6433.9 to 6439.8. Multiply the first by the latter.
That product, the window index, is 3.41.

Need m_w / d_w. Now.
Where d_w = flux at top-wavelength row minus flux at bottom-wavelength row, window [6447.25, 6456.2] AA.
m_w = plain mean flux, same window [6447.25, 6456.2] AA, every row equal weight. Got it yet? 11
